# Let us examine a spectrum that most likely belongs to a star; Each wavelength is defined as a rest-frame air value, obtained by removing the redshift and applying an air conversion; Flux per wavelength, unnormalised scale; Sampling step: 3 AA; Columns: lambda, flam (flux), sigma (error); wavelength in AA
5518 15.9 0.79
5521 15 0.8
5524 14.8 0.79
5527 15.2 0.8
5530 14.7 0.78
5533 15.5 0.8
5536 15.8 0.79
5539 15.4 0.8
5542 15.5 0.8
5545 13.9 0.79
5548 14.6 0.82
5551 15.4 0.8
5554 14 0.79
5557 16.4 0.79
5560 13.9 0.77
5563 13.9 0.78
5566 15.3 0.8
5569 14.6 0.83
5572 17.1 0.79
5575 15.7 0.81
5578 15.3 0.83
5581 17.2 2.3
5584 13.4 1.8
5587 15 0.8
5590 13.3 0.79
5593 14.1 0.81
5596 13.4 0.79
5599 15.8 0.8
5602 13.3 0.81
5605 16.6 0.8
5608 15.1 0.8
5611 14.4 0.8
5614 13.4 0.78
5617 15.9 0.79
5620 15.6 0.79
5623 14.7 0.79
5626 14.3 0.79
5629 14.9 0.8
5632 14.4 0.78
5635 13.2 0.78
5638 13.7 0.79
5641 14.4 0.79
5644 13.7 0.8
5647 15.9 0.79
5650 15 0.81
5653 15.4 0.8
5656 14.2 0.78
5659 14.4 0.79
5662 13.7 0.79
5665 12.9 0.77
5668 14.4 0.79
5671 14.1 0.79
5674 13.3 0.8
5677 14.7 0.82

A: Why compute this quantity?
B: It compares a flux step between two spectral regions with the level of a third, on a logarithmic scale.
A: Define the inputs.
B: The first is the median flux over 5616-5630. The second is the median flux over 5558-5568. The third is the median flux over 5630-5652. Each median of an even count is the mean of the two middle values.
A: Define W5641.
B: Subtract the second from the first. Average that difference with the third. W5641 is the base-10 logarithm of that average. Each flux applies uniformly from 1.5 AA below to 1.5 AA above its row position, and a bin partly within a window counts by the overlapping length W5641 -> 0.886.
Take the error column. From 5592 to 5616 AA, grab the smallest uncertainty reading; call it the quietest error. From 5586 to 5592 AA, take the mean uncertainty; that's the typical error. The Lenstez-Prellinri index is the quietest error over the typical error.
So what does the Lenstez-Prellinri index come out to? 1.0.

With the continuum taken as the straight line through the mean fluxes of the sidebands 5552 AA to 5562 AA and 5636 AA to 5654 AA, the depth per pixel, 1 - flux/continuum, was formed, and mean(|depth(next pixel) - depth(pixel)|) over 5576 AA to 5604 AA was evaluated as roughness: 0.13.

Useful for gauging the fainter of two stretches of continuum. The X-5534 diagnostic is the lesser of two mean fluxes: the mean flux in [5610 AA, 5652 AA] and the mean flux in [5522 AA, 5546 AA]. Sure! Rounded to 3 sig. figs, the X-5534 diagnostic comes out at 14.5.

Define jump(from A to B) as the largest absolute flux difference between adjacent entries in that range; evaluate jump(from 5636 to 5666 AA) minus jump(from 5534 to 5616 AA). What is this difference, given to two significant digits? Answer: -1.6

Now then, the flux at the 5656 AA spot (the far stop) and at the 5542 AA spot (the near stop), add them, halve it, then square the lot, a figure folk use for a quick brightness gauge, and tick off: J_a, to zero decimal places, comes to 221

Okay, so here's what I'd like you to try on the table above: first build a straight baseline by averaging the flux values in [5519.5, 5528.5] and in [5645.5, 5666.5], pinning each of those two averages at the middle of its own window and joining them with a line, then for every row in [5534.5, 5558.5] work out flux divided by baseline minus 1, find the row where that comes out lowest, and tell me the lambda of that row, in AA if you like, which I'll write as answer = 5545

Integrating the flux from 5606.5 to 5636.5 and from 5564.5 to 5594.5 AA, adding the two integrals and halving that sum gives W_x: 445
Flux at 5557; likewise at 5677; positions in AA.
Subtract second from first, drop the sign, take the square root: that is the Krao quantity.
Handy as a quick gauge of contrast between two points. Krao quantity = 1.3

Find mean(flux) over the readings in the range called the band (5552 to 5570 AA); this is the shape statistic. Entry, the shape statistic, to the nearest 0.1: 14.7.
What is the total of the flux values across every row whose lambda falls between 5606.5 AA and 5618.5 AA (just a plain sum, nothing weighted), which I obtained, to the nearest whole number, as 59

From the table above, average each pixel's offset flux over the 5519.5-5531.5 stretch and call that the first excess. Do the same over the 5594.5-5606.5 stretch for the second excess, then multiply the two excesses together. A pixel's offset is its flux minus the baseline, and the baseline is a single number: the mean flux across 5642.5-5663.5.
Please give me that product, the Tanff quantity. 0.05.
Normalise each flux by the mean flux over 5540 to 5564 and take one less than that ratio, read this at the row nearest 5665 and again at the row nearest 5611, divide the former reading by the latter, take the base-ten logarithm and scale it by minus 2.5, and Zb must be -1.9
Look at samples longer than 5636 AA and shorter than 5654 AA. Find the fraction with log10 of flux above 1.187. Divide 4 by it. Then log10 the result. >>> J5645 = 1.08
